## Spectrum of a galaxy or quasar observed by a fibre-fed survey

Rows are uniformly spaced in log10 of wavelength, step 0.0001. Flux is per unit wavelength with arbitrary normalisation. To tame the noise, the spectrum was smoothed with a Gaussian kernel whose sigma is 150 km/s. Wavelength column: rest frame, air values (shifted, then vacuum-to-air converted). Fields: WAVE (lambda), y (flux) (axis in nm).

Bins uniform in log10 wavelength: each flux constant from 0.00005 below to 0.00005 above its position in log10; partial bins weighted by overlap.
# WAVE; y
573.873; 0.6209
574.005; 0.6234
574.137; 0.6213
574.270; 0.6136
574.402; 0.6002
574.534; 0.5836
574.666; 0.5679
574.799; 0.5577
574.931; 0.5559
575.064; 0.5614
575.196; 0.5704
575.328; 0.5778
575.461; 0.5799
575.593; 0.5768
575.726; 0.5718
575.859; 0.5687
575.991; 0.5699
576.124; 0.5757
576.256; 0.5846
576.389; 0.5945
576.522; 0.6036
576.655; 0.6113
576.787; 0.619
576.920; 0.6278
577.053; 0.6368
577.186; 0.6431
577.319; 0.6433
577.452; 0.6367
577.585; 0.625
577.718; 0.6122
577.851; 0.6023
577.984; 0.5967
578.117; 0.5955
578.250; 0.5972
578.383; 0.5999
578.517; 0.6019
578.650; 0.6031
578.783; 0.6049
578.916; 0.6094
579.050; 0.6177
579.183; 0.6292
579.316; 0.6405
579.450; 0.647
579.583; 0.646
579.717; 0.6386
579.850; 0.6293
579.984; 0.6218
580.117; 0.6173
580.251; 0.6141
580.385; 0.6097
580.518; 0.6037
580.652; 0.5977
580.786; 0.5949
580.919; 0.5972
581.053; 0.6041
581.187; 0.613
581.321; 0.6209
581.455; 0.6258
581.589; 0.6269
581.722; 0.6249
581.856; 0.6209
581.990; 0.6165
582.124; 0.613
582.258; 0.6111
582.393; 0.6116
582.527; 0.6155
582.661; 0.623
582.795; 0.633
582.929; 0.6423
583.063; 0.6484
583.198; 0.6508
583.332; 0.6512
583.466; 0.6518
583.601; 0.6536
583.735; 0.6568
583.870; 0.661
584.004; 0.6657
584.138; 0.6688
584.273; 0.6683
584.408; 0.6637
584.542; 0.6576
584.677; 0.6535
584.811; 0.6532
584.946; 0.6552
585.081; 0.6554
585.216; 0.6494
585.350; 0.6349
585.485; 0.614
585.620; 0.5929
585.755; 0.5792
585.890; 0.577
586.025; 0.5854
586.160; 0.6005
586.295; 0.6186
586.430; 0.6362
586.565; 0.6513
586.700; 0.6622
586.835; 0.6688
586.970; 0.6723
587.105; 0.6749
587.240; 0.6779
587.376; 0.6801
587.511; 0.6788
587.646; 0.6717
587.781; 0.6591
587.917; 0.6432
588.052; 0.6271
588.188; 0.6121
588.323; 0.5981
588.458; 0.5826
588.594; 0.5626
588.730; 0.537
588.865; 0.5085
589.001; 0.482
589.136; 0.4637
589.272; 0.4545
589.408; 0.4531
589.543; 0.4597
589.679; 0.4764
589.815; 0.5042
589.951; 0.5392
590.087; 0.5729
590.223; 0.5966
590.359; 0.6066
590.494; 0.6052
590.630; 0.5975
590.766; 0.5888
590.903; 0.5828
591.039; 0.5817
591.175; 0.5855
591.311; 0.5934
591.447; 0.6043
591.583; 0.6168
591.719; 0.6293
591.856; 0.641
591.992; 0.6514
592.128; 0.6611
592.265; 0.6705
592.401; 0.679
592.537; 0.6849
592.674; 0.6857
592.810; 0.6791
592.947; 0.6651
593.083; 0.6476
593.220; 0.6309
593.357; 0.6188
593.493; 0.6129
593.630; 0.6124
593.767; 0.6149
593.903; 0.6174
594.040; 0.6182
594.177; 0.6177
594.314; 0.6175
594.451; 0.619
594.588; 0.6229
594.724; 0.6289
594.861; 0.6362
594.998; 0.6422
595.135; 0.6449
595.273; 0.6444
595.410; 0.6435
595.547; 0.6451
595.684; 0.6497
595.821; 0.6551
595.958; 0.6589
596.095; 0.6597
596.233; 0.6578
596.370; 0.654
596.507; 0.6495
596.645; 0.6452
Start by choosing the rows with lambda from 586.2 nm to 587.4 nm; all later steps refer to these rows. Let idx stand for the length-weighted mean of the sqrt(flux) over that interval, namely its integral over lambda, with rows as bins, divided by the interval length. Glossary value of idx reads 0.811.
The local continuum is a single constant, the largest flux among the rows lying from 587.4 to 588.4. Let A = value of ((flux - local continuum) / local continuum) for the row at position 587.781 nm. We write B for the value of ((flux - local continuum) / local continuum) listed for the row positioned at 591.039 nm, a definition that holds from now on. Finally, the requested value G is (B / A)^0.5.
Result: 2.2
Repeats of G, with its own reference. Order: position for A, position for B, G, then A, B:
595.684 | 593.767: 1.5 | -0.04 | -0.09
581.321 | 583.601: 0.7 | -0.09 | -0.04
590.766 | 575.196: 1.1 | -0.13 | -0.16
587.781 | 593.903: 1.8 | -0.03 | -0.09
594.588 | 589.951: 1.6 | -0.08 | -0.21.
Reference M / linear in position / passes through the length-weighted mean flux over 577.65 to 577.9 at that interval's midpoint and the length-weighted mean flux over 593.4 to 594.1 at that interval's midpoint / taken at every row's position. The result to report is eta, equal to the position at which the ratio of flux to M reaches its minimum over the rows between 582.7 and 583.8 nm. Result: 582.795 nm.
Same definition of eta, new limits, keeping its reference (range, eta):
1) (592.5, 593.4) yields 593.357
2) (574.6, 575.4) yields 574.931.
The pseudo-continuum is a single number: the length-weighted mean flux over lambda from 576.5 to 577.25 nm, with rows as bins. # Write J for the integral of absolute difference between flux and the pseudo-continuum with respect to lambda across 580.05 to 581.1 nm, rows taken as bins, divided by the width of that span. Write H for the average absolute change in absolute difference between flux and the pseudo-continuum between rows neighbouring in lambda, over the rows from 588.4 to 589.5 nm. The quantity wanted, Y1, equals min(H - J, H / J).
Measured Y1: -0.001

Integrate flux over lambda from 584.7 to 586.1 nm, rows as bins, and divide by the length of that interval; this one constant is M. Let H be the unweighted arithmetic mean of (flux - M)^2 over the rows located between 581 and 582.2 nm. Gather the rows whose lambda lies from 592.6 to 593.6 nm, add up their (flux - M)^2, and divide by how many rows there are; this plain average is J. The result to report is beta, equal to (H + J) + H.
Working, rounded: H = 0.0001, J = 0.0015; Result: 0.002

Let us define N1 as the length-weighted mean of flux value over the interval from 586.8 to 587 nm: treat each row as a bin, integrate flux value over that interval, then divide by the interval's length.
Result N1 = 0.67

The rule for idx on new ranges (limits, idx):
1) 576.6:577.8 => 0.793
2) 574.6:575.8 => 0.754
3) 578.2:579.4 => 0.782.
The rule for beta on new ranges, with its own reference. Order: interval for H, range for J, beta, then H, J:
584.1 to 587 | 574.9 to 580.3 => 0.003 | 0.0012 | 0.0009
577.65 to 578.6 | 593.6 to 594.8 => 0.001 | 0.0004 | 0.0000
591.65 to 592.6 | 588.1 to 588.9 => 0.008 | 0.0019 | 0.0041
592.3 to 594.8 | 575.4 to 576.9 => 0.003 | 0.0010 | 0.0014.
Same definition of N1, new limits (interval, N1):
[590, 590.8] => 0.59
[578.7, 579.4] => 0.62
